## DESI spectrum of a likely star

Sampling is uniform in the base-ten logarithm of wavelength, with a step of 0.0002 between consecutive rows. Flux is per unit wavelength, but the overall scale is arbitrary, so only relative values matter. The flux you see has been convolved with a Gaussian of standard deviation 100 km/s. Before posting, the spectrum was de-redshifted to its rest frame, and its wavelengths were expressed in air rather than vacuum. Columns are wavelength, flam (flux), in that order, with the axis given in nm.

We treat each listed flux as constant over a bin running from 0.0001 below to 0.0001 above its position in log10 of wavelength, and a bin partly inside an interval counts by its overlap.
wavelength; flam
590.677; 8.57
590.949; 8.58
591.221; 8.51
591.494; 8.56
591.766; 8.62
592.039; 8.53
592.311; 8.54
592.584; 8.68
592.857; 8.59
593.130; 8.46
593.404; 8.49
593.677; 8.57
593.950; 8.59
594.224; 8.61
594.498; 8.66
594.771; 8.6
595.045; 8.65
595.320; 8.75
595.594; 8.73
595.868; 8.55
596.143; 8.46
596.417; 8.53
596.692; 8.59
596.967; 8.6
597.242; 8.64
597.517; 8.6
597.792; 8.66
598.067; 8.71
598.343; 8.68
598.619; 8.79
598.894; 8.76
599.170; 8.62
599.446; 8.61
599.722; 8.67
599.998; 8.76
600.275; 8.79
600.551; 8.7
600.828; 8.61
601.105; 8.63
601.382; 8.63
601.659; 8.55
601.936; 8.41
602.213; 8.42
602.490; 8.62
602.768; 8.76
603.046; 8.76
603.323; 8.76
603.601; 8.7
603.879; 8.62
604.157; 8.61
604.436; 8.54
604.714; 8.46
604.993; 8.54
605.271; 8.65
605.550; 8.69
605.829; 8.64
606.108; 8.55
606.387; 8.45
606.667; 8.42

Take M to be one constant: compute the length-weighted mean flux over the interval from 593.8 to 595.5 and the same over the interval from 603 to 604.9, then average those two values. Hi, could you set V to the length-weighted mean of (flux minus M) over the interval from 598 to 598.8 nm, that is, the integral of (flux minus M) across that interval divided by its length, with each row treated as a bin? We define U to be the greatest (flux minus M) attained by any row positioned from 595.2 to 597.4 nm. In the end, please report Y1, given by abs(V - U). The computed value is 0.020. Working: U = 0.11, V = 0.09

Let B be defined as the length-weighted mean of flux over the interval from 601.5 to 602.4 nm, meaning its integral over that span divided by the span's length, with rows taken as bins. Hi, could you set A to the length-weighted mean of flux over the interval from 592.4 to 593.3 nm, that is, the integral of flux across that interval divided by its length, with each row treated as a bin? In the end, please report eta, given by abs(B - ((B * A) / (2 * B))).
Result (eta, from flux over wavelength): 4.20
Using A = 8.56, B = 8.48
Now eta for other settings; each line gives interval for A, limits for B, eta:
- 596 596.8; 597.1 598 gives 4.38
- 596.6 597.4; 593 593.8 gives 4.20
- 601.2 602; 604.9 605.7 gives 4.36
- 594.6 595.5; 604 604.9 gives 4.20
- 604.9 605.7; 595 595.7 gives 4.39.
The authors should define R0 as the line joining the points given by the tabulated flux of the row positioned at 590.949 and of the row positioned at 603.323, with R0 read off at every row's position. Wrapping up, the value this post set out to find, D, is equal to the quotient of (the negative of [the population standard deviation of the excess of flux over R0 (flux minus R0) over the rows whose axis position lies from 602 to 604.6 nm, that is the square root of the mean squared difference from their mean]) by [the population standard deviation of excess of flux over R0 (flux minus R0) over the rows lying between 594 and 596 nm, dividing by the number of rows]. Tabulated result -1.7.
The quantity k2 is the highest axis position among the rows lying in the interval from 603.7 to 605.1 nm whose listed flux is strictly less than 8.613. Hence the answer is 604.993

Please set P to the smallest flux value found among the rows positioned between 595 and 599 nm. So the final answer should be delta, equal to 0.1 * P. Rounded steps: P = 8.46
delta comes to 0.846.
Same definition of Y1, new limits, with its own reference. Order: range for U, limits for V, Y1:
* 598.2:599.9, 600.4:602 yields 0.192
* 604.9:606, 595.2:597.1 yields 0.090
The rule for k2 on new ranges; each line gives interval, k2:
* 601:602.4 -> 602.213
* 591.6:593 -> 592.857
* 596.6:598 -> 597.517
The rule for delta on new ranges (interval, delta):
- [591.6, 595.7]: 0.846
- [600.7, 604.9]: 0.841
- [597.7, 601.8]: 0.855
